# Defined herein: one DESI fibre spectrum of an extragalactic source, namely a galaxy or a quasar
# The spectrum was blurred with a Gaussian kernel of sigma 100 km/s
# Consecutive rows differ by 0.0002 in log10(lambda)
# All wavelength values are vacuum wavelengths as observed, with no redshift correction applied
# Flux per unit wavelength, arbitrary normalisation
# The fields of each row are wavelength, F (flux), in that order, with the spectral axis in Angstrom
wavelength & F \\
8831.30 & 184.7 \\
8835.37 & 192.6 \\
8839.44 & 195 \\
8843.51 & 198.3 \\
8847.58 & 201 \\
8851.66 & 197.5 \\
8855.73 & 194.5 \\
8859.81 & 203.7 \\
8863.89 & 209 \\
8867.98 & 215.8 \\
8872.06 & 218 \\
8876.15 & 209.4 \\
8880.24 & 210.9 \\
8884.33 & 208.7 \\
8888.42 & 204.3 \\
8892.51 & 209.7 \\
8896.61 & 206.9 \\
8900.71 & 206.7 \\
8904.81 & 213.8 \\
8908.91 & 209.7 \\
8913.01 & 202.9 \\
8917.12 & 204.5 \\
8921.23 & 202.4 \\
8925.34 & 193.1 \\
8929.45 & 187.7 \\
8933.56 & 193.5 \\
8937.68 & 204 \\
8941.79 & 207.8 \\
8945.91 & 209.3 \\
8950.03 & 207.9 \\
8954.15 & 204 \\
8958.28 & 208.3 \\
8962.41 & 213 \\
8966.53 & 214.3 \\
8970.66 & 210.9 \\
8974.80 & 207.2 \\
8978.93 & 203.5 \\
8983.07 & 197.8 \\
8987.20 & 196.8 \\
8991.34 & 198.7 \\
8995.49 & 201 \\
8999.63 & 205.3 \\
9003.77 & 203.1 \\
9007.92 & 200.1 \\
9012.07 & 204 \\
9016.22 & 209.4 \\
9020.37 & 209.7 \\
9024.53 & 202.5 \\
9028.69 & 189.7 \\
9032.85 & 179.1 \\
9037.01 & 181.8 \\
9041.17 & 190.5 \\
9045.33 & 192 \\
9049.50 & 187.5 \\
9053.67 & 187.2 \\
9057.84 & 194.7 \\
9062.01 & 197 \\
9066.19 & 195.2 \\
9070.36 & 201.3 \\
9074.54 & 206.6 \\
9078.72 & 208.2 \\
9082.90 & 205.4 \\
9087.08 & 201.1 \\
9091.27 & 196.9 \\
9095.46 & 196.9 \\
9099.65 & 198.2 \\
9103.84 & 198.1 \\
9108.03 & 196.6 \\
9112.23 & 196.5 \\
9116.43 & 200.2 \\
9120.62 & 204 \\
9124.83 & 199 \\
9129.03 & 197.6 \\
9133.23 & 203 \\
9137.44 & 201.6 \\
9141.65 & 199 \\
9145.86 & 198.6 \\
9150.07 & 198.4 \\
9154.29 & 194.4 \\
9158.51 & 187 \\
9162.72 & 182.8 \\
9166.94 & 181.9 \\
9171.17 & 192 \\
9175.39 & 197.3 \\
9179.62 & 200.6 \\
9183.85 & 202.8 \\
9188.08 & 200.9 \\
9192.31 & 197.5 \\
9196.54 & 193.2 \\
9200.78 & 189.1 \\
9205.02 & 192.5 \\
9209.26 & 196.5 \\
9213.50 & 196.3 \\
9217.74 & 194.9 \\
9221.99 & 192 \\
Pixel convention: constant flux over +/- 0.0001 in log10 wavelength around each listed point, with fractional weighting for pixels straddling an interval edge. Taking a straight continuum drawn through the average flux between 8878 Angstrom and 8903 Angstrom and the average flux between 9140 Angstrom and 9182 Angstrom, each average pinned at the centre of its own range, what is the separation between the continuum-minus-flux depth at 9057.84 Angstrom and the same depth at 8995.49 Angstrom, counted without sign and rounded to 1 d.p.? 2.9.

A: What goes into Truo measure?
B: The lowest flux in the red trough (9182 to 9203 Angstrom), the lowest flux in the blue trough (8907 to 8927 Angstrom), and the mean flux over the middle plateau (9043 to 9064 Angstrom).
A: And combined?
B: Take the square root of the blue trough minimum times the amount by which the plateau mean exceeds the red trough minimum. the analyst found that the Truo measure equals 22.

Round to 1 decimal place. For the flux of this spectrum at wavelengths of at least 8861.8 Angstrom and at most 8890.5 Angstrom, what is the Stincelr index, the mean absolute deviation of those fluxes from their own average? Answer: 3.5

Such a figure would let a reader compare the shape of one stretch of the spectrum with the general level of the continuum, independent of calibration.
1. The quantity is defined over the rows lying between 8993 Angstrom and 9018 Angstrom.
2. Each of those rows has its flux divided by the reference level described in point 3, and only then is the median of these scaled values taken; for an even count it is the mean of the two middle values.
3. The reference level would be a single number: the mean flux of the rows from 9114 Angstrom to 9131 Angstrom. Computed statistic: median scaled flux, 1.02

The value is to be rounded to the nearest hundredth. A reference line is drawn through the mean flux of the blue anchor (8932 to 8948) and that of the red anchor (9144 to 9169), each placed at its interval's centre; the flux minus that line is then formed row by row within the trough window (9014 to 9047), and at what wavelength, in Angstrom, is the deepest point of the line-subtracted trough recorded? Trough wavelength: 9032.85 Angstrom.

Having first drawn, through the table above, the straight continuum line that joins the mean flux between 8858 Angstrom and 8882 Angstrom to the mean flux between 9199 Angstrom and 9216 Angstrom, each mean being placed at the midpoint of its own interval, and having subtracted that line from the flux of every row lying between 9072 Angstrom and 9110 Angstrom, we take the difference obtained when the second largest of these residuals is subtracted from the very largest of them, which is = 1.8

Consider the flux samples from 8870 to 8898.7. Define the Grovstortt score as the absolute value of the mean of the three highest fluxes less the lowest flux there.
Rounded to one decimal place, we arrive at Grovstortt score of 8.6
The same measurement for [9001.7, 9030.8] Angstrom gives 18.0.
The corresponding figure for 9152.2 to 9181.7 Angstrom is 15.5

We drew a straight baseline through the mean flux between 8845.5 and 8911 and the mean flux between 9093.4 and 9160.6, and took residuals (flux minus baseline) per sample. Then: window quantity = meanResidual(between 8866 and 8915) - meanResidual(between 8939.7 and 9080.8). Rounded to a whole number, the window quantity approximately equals 4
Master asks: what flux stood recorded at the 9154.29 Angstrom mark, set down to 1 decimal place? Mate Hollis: 194.4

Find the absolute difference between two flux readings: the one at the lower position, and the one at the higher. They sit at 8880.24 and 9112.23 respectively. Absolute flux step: 14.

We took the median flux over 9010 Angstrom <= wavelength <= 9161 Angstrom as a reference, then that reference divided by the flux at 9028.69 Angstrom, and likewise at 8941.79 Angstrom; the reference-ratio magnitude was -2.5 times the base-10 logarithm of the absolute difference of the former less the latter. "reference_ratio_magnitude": 2.6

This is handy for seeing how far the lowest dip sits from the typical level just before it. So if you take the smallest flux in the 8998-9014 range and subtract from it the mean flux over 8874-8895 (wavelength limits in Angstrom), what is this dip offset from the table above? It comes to -8.5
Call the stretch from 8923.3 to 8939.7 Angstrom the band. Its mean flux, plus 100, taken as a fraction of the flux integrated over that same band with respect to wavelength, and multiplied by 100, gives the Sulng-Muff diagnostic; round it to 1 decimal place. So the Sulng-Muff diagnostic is 9.2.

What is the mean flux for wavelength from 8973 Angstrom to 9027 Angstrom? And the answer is 203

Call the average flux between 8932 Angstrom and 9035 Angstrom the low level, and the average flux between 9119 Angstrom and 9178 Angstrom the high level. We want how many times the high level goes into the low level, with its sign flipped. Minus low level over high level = -1.04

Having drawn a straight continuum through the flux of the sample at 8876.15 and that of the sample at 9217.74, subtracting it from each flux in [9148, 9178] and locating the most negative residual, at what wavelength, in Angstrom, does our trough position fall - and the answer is 9166.94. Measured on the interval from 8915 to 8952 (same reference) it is 8929.45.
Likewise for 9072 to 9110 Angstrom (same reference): 9091.27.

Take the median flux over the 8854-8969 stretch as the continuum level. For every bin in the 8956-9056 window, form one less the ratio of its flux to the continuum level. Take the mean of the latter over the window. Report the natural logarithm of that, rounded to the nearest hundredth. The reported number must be -3.24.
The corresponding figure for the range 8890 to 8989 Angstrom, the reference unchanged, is -4.23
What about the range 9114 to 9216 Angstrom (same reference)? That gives -2.87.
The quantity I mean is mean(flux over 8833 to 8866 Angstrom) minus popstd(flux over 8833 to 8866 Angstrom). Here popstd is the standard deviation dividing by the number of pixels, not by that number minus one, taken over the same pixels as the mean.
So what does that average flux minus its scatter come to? 194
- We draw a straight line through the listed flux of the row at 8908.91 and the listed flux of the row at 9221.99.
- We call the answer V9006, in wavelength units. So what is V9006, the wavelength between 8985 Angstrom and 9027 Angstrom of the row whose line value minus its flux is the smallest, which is 9020.37 Angstrom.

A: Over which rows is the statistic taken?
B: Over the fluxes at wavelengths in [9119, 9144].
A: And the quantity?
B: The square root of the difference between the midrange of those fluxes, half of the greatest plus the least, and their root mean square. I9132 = 0.29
